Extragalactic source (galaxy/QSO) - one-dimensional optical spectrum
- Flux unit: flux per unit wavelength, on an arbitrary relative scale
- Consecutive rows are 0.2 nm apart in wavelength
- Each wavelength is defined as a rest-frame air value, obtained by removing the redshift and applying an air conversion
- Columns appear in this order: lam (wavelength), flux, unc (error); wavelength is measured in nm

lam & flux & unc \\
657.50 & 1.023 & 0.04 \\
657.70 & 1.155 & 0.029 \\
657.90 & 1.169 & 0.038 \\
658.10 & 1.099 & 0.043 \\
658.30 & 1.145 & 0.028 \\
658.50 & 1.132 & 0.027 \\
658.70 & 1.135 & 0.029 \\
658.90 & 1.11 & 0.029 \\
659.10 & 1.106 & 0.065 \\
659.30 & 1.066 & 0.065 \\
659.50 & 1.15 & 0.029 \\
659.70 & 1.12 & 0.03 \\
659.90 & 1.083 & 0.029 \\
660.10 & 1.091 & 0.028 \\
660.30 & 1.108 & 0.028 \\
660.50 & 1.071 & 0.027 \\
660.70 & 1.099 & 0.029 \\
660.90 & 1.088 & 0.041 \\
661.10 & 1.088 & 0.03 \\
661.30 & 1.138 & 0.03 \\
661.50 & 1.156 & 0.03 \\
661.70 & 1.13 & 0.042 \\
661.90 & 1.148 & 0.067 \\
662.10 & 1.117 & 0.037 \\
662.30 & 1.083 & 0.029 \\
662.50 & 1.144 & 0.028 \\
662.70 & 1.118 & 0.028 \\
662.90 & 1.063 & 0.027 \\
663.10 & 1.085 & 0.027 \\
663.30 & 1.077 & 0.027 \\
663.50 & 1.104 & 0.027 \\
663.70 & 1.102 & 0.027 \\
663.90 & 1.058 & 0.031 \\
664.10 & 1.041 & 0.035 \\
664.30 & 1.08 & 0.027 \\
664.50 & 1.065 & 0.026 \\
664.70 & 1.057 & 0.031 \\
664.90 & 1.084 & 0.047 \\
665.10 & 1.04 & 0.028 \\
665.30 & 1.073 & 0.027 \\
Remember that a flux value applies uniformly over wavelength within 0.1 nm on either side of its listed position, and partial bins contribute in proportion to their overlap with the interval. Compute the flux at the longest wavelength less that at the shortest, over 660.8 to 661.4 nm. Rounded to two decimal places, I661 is 0.05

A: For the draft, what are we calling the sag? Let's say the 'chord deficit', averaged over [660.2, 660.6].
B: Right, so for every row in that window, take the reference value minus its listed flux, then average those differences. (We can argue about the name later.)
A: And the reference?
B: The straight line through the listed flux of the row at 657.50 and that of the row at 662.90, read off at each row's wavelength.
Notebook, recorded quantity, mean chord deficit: -0.045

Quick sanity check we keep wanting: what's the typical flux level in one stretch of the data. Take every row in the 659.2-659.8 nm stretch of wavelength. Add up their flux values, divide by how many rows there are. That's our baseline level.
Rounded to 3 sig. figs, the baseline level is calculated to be 1.11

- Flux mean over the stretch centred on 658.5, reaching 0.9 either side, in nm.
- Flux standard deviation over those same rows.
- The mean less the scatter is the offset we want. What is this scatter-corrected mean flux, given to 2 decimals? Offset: 1.09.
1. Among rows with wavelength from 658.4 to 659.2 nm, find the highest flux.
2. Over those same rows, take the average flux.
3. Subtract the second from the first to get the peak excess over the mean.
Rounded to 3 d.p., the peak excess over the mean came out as 0.014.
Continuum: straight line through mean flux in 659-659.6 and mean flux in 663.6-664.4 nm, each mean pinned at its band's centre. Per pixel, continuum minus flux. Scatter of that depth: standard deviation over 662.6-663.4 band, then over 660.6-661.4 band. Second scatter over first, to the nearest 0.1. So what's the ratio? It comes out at 1.1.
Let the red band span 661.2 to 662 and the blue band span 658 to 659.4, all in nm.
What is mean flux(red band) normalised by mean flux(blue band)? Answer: 1.03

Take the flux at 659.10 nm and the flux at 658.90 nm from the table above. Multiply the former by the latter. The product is 1.23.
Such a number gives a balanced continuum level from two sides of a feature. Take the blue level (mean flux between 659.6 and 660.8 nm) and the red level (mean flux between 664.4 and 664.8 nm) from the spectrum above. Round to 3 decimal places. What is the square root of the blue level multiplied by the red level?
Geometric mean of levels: 1.078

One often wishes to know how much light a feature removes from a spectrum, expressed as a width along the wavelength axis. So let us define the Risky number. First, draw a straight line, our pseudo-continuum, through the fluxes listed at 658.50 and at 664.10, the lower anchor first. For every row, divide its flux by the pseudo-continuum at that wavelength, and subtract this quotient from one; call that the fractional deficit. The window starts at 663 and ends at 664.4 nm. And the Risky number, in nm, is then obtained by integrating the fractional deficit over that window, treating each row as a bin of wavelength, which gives -0.041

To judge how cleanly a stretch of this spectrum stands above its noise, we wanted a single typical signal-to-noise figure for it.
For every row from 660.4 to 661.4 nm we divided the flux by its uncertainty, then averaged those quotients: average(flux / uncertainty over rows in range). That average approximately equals 35.7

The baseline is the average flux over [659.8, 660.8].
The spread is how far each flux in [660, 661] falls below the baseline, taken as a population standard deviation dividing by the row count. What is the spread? 0.0123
